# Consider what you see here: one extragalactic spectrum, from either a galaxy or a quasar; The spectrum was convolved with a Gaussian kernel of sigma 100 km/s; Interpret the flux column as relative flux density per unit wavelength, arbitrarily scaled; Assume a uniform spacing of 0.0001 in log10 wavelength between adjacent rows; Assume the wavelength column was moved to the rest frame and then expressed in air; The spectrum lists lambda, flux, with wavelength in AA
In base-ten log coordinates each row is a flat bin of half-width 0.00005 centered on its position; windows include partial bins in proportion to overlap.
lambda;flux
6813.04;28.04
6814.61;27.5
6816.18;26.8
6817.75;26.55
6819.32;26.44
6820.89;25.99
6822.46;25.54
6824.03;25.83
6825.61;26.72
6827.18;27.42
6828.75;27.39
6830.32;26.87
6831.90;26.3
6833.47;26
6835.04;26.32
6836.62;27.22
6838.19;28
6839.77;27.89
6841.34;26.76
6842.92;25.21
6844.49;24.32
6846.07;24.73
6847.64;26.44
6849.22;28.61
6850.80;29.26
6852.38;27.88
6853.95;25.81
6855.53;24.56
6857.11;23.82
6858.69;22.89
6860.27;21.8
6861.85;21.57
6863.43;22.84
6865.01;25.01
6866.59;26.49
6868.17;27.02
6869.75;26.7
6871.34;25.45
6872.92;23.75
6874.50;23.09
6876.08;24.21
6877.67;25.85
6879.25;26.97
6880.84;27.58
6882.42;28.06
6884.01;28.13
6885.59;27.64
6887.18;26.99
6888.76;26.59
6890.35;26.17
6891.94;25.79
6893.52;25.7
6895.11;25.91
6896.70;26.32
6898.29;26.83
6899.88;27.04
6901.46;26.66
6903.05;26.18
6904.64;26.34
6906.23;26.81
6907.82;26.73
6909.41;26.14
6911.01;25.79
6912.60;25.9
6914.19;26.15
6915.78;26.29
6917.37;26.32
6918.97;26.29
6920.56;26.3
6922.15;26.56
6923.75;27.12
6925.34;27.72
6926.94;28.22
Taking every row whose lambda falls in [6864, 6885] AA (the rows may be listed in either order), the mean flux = 26.0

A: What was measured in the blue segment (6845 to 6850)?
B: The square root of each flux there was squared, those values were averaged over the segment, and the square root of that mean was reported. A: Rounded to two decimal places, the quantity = 5.16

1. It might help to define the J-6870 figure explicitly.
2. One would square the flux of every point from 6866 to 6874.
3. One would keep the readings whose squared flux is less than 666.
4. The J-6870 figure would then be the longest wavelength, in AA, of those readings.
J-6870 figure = 6872.92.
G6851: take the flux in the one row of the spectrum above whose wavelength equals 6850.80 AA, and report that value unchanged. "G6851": 29.26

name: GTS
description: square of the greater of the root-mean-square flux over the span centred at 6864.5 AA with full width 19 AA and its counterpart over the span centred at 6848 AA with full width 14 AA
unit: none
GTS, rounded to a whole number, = 708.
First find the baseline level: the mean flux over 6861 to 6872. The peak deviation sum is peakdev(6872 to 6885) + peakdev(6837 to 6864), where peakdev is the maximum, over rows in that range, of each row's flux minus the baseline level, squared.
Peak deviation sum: 28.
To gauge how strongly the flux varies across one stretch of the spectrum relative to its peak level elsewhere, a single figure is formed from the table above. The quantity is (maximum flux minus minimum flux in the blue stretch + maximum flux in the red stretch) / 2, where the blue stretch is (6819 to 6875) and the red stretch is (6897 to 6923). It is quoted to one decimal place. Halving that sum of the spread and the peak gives 17.4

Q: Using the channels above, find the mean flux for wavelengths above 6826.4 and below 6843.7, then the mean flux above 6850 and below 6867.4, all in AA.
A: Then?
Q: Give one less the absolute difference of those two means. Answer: -1.1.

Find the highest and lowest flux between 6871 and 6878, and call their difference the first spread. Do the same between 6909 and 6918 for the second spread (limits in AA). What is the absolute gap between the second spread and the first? 2.2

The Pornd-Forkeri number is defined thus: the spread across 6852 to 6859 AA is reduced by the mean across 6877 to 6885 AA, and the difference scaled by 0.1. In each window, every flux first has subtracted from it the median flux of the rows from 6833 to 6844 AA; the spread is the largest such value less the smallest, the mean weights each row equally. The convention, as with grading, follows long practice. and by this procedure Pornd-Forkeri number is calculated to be 0.44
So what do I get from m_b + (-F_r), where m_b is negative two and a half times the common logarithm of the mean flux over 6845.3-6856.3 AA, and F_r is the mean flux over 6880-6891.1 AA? -30.9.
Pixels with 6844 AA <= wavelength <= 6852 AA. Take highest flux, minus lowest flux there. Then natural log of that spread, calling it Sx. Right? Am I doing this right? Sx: 1.6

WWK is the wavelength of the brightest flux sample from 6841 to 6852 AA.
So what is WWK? 6850.80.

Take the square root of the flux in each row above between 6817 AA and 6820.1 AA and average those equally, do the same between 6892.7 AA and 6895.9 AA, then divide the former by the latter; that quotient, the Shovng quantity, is 1.01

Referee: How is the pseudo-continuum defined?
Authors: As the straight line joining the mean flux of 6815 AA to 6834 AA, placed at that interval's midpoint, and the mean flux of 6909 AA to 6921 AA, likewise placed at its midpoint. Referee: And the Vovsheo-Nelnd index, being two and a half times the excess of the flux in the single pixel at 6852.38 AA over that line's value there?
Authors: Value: 3.7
